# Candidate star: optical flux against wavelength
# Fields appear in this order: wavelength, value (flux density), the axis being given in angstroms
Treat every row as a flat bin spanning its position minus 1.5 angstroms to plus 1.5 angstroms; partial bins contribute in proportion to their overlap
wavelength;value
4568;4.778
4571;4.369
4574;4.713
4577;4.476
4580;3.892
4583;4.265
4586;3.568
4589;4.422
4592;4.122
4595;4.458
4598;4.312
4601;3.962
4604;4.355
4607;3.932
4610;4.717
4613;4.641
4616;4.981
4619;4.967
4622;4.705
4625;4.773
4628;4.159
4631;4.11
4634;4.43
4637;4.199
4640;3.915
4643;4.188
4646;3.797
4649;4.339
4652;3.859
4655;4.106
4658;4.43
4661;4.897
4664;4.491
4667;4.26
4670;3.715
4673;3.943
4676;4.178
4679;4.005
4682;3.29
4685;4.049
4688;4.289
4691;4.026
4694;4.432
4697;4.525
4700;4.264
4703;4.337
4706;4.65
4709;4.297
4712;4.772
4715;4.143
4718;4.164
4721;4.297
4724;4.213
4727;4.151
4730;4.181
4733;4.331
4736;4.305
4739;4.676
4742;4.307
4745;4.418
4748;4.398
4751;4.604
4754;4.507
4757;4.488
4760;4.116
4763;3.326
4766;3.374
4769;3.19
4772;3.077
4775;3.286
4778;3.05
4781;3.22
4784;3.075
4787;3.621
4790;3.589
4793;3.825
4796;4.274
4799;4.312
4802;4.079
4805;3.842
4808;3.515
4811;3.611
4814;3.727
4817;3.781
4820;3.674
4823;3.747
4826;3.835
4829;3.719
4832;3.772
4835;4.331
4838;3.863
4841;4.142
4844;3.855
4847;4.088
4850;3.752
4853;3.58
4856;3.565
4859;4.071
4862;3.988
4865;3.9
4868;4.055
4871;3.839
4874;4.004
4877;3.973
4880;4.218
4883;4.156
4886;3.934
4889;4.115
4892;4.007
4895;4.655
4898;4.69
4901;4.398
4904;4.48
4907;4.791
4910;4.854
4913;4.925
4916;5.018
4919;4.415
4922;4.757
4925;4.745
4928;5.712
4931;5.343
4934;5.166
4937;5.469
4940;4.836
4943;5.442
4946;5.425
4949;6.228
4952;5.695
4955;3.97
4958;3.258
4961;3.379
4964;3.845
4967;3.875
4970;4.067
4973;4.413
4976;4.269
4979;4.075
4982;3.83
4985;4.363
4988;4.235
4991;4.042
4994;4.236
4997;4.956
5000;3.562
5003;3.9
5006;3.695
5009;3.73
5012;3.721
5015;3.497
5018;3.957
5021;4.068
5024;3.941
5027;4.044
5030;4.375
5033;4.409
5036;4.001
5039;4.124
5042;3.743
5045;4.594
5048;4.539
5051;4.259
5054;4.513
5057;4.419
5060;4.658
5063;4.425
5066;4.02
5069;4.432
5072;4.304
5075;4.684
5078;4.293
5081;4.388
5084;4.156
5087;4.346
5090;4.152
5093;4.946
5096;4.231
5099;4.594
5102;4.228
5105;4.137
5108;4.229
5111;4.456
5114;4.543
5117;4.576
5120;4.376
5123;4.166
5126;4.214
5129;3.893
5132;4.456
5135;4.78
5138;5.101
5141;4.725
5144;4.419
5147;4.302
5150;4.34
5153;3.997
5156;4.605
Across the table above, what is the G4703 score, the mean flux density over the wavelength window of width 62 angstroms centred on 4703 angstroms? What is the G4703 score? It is 4.22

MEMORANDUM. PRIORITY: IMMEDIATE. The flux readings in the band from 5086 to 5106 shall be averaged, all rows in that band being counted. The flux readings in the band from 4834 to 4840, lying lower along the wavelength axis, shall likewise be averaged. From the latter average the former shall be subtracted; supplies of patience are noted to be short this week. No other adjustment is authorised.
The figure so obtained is -0.3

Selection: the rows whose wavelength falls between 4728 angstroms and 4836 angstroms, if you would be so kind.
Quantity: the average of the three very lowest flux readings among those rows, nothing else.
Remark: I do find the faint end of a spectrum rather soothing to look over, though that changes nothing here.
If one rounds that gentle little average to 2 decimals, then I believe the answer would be 3.07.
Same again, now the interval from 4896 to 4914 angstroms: 4.52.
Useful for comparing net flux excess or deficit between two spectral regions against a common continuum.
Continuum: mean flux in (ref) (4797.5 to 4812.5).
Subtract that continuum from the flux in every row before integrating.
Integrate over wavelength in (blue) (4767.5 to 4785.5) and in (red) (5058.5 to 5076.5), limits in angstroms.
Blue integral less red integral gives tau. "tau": -23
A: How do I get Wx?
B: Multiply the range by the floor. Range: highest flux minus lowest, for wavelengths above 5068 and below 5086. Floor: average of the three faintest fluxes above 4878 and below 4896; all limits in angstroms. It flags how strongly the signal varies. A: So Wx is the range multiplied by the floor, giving 2.12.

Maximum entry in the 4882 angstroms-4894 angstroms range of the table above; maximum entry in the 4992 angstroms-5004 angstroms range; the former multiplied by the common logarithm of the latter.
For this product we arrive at 2.89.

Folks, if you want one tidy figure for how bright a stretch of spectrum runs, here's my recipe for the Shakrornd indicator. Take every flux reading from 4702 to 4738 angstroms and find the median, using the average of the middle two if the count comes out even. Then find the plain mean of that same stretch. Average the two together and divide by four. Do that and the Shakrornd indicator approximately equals 1.08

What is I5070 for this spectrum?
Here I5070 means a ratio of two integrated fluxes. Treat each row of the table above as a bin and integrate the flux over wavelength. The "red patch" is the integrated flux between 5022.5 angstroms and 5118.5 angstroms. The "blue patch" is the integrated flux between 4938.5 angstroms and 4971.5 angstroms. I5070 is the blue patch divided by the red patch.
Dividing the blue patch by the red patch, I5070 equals 0.36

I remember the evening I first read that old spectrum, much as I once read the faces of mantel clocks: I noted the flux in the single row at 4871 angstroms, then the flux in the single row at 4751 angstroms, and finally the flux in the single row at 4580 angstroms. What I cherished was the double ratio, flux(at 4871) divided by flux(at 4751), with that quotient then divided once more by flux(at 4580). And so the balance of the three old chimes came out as 0.21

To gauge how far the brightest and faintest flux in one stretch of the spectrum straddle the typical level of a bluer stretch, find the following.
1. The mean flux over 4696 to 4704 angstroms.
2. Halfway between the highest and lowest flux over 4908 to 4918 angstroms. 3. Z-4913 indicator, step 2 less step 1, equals 0.6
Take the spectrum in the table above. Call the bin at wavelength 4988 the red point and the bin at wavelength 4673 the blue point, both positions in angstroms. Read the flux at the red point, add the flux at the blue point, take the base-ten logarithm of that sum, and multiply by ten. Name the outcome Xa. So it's 9.13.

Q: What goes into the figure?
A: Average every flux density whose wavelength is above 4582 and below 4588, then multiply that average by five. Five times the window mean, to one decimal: 19.6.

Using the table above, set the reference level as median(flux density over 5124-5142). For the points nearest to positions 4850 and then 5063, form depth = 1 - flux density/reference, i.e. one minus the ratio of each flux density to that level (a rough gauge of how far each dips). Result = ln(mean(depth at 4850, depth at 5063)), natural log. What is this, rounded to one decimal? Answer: -2.2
